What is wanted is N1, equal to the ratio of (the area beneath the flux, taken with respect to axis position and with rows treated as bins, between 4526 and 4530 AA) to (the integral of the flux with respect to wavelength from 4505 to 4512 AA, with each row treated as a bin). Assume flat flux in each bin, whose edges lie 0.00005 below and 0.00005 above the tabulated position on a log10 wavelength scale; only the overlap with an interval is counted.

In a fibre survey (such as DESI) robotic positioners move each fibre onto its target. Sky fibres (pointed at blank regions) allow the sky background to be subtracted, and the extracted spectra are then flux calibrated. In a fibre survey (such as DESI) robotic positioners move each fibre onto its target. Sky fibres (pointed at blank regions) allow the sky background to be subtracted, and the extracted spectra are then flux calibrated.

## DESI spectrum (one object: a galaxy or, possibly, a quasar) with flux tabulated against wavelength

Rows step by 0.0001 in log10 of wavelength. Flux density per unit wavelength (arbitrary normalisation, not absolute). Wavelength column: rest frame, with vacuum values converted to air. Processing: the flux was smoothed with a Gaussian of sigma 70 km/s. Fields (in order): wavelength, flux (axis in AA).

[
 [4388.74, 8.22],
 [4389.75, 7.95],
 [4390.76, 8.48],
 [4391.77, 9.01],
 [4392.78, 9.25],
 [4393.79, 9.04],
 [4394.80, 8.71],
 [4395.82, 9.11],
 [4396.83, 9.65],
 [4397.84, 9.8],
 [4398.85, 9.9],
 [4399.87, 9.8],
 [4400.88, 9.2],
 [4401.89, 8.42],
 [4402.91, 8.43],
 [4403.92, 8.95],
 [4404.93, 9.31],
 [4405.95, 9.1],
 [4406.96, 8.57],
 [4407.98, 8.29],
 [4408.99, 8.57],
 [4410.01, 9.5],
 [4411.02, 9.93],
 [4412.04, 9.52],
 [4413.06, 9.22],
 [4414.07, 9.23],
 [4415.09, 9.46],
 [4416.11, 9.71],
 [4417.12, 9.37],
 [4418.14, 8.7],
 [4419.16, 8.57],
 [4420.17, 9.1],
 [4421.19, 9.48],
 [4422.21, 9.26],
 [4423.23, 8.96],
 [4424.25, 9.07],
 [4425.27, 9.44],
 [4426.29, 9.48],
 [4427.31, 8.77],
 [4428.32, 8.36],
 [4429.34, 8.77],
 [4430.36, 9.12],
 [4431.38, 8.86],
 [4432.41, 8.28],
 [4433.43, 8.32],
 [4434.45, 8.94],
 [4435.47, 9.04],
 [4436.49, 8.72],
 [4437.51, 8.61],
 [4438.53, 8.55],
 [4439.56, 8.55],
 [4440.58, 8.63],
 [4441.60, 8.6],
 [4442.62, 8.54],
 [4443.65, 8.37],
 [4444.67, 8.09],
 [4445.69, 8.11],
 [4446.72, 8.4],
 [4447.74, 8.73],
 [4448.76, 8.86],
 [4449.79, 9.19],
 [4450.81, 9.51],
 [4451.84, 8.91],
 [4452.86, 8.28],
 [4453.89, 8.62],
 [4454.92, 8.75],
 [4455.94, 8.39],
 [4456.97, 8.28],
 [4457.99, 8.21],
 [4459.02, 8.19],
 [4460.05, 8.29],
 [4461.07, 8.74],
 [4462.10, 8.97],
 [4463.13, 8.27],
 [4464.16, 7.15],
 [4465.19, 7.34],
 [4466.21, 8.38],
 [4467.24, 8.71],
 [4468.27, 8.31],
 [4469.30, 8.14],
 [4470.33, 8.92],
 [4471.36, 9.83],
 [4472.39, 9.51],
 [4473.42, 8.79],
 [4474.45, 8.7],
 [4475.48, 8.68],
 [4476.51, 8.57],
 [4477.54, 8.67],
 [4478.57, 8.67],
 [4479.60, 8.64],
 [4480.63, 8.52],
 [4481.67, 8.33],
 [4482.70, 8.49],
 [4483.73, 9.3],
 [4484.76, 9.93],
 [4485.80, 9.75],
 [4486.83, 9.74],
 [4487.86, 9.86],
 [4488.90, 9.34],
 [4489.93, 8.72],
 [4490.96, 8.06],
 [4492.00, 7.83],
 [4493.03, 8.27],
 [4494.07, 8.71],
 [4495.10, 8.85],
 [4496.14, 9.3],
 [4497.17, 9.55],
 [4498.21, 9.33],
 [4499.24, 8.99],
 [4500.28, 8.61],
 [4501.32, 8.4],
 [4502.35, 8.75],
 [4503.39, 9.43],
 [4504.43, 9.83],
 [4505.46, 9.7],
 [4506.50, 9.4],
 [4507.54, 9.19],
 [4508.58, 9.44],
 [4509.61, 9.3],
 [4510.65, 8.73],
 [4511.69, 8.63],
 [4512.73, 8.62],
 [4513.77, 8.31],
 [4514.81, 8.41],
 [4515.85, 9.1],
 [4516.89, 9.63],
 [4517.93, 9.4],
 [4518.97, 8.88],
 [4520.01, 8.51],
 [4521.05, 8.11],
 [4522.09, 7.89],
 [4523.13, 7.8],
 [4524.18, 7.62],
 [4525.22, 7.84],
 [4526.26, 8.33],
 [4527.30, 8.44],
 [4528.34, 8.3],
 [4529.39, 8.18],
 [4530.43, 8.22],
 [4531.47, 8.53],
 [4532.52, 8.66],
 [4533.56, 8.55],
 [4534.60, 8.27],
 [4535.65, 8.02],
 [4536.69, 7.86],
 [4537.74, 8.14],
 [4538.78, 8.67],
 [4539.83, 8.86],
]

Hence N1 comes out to 0.52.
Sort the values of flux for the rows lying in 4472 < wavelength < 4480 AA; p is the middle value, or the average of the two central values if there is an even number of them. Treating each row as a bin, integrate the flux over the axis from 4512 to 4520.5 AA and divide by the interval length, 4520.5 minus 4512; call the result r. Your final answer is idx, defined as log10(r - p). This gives -0.8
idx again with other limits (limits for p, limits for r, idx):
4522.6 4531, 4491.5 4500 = -0.2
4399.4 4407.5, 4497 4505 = -1.1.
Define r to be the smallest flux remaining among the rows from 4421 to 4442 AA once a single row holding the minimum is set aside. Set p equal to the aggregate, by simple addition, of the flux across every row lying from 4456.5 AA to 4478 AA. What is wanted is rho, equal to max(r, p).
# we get 179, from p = 179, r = 8.32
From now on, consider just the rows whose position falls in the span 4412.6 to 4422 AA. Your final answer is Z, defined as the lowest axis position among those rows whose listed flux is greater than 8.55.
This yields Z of 4413.06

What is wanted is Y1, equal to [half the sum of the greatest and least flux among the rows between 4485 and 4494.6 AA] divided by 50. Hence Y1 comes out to 0.177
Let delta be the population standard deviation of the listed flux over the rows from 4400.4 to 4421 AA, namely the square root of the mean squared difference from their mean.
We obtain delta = 0.46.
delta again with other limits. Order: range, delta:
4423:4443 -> 0.33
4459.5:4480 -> 0.59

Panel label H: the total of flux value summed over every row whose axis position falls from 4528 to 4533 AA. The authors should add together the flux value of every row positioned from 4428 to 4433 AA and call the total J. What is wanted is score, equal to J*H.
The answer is 1818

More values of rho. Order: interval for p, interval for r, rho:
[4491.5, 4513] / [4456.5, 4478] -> 189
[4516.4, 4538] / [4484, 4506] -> 175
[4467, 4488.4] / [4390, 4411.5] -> 188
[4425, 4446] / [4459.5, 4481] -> 182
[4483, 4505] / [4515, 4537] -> 191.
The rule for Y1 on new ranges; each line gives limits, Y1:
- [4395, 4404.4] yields 0.183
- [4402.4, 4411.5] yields 0.182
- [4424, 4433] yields 0.178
